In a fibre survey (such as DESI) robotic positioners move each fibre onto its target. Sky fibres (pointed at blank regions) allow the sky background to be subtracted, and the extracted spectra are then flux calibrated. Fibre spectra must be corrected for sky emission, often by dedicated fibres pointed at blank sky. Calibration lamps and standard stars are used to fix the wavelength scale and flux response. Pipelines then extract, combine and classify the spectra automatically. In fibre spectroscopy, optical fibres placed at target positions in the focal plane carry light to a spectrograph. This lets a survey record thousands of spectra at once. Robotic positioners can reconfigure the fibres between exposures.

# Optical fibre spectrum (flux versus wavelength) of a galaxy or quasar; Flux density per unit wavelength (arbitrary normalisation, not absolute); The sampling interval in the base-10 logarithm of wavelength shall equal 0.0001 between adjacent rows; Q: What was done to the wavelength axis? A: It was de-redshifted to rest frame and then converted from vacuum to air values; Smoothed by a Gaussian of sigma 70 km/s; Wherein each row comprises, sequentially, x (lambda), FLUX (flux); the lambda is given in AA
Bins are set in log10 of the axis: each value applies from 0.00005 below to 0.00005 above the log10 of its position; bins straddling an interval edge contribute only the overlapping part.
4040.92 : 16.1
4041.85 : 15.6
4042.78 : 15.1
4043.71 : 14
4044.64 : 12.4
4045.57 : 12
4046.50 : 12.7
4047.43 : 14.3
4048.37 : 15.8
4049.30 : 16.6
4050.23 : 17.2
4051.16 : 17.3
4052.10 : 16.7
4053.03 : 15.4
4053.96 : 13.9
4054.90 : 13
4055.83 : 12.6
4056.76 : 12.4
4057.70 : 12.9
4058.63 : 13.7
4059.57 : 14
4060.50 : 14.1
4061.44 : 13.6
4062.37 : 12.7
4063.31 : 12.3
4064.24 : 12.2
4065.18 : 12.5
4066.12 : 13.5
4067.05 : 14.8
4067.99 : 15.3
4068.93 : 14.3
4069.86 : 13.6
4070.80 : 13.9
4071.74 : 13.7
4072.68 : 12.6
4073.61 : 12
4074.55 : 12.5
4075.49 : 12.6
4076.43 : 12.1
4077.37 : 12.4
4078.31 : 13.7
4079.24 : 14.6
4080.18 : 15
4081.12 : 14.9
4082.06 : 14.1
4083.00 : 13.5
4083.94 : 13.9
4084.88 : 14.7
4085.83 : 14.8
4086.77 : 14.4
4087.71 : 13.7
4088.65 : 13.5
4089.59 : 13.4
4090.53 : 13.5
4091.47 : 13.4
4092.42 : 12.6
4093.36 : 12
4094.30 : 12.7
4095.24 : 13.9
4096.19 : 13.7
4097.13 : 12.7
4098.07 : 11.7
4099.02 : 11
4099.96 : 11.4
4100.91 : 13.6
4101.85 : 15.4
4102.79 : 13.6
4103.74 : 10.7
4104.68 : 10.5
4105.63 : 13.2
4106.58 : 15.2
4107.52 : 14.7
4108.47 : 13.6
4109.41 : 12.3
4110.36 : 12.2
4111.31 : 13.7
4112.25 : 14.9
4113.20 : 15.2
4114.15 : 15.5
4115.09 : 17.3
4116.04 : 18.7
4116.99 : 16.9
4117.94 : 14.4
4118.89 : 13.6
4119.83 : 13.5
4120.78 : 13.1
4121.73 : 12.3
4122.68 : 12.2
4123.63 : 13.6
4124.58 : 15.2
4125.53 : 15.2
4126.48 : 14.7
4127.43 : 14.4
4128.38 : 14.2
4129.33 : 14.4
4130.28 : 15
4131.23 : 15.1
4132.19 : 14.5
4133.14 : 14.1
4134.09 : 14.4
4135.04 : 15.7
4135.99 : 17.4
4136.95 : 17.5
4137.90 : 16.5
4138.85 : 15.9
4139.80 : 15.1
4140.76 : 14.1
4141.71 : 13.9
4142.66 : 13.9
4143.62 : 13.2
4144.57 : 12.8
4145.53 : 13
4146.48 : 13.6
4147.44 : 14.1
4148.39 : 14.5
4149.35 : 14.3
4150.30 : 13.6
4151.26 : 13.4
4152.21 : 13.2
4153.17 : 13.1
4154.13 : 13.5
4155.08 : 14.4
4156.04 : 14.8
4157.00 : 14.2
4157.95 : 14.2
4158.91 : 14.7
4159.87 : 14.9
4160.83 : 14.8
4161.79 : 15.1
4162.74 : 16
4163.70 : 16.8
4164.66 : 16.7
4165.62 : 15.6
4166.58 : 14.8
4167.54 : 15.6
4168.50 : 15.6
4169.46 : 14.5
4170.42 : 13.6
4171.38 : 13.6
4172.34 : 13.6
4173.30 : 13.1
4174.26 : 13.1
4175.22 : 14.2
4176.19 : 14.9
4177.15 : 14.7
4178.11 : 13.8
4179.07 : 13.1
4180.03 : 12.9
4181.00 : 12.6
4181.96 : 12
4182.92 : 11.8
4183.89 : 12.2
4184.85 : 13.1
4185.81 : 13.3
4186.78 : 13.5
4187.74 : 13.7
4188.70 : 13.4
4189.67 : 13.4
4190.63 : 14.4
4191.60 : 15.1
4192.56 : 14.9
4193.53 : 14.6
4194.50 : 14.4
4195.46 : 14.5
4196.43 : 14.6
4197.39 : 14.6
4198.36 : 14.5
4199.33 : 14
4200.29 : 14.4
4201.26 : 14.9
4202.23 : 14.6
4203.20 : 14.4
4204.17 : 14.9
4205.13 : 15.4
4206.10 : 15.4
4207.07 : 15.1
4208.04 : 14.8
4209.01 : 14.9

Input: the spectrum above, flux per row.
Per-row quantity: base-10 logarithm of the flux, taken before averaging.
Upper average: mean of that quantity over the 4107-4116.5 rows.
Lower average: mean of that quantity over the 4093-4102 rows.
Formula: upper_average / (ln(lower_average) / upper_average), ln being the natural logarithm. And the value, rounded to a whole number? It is 14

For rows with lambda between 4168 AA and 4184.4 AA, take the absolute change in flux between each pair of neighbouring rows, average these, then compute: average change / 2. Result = 0.244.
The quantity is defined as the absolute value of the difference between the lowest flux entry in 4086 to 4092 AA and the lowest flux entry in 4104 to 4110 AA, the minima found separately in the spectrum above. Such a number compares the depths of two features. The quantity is 2.90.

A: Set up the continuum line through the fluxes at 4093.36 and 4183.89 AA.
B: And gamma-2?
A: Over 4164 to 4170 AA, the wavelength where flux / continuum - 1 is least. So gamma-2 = 4169.46 AA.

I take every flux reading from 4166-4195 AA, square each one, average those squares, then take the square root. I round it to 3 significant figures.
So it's 13.8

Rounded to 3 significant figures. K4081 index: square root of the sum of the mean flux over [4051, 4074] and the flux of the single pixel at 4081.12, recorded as 5.35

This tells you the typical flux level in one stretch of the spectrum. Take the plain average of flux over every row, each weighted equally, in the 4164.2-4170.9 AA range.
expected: 15.2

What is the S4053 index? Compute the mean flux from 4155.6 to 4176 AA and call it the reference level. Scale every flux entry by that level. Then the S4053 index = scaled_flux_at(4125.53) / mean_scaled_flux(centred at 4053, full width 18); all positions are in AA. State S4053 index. 1.07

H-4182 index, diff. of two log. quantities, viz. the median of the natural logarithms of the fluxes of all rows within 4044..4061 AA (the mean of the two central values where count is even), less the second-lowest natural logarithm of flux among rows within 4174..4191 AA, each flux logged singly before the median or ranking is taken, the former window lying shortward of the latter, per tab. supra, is 0.15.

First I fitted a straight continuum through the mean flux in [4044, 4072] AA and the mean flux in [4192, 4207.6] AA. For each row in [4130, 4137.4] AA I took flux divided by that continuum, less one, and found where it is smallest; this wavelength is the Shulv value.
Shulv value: 4133.14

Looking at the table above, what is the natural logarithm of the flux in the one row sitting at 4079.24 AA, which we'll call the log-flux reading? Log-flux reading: 2.68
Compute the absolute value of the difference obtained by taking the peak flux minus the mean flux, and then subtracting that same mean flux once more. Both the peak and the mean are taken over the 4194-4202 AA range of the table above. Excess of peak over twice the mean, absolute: 14.1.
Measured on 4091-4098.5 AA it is 11.8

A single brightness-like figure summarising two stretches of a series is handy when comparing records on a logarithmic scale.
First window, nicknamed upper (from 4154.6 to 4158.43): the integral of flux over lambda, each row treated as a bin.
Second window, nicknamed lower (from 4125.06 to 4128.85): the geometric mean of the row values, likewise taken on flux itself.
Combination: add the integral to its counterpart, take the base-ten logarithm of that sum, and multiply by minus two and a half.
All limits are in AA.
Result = -4.61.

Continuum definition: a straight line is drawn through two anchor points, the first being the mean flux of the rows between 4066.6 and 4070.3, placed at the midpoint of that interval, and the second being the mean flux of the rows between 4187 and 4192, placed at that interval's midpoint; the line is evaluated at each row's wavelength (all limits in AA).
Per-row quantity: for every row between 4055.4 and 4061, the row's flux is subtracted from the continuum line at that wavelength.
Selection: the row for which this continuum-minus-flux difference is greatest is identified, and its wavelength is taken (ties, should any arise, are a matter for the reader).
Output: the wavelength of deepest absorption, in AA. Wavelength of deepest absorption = 4056.76 AA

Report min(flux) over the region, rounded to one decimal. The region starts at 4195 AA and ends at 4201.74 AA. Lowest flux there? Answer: 14.0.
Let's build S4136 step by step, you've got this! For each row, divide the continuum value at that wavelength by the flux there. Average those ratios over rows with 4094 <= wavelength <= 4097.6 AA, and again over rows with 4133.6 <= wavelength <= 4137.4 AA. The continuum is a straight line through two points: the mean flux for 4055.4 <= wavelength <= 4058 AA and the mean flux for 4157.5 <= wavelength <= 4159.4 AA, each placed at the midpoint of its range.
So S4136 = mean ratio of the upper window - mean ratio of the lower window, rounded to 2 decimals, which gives -0.14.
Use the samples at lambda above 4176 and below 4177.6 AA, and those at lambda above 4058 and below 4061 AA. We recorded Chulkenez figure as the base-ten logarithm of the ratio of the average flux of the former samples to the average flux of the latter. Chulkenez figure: 0.03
